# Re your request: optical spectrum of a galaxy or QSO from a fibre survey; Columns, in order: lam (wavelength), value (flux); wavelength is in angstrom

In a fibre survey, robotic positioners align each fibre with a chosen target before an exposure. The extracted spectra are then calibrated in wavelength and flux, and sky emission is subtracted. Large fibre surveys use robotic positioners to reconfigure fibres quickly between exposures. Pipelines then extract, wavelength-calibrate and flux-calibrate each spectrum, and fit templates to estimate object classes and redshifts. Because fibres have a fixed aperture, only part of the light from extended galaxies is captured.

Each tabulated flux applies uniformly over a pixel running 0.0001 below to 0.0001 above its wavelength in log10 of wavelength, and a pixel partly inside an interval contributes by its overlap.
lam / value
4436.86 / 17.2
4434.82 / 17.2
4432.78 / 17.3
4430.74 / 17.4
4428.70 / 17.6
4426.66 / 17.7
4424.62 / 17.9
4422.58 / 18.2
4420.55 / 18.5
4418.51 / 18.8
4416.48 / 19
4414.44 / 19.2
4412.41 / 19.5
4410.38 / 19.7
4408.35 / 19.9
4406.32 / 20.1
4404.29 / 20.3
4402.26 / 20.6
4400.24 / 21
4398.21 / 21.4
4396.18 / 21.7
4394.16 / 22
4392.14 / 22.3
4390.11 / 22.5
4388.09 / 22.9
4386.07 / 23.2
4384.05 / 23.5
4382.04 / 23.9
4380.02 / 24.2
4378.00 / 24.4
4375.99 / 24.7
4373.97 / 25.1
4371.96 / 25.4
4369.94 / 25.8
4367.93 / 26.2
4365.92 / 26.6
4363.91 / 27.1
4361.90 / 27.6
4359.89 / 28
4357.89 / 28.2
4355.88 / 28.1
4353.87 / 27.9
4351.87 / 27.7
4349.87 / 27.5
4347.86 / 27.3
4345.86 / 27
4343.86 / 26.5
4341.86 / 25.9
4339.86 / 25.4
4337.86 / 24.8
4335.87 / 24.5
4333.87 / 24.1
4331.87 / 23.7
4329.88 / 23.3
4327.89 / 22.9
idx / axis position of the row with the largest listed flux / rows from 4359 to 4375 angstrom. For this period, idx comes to 4359.89 angstrom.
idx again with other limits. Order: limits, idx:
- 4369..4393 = 4369.94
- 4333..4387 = 4357.89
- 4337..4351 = 4349.87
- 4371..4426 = 4371.96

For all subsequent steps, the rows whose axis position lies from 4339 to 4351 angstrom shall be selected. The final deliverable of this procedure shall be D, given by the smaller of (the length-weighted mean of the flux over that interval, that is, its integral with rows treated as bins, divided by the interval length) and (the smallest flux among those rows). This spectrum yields 25.4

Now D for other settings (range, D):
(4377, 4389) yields 22.9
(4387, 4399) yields 21.4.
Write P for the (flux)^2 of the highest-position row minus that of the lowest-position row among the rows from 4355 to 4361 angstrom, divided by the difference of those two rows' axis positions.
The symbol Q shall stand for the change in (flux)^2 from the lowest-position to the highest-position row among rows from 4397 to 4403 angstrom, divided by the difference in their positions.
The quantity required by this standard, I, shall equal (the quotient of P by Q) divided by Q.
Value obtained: -0.02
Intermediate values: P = -1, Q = -8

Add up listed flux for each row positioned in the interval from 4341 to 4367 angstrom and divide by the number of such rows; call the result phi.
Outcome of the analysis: 27.3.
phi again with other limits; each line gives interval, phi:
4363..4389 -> 24.8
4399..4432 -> 19.1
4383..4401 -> 22.3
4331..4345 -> 25.0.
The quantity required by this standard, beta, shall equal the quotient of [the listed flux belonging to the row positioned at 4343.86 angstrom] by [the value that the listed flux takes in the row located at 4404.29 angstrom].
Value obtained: 1.3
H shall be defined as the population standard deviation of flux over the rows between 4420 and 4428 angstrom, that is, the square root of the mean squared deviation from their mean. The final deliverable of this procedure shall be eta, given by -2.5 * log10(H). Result 1.3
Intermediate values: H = 0.30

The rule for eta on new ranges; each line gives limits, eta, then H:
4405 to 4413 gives 1.6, 0.22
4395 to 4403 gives 1.0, 0.41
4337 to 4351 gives 0.1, 0.94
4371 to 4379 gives 1.0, 0.38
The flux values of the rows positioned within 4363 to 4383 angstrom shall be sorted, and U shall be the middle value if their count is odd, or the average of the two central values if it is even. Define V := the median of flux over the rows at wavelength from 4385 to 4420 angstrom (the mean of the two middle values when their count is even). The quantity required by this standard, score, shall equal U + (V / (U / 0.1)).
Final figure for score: 25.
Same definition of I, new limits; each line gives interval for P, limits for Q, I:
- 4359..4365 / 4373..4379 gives -0.17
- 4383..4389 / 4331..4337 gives -0.07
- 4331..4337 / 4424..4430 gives 1.41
